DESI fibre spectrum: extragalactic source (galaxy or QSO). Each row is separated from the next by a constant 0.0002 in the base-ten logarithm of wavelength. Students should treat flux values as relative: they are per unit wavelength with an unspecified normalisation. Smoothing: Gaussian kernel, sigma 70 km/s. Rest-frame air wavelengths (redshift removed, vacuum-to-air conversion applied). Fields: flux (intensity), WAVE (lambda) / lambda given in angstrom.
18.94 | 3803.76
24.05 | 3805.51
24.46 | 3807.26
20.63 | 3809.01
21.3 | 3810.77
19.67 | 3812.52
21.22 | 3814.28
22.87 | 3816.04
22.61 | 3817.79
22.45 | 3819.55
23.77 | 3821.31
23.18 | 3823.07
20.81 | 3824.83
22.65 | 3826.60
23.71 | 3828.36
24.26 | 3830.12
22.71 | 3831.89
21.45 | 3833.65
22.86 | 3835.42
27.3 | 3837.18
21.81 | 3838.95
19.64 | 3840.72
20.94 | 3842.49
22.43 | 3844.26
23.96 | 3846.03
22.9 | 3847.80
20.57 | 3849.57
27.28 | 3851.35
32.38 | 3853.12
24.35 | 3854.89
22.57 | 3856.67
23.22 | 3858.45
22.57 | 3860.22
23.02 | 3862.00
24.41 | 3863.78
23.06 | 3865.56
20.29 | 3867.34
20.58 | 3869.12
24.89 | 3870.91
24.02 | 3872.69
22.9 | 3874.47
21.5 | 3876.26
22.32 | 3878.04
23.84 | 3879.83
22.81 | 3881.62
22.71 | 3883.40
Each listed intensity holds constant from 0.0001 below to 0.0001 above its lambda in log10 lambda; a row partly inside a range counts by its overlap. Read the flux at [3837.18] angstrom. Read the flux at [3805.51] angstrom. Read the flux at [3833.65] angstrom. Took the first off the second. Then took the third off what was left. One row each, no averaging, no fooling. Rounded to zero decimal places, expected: -25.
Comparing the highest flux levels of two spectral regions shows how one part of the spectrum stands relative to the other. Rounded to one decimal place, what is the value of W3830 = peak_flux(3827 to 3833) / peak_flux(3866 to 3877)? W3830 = 1.0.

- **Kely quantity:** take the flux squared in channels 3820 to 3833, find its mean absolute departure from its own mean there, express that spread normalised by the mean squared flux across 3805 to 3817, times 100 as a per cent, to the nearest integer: 8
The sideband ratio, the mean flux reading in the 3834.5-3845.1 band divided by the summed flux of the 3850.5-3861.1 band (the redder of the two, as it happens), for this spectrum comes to 0.148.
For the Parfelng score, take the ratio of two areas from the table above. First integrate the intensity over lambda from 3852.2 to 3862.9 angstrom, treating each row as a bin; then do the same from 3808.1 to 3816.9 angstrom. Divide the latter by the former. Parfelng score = 0.7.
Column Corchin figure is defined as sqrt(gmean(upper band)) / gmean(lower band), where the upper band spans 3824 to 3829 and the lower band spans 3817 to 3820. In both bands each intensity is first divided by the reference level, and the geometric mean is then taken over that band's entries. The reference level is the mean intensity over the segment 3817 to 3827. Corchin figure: 1.00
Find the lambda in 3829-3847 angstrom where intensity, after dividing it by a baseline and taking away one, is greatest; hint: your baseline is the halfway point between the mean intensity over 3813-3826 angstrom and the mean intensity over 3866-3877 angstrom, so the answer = 3837.18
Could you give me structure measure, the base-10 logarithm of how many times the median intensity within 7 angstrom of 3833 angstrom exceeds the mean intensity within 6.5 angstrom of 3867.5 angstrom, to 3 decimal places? -0.002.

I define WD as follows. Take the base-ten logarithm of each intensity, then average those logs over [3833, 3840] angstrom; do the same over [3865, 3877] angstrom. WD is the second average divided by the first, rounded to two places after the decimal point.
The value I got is 0.99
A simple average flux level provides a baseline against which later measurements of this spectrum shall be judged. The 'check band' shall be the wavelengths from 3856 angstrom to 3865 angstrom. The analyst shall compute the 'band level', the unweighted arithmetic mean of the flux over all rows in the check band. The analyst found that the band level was 23.2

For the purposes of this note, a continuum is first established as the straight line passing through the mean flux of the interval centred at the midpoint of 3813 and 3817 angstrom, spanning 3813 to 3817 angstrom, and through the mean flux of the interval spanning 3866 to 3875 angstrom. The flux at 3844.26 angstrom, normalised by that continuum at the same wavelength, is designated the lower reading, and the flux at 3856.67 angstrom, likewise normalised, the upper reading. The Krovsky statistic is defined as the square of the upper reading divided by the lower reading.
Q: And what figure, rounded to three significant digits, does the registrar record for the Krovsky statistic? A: 1.01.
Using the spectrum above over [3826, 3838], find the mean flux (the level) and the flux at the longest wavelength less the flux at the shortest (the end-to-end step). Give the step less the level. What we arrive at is -18.9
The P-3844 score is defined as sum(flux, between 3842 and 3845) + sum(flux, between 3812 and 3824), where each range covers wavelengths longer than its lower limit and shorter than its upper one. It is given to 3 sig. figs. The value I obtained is 199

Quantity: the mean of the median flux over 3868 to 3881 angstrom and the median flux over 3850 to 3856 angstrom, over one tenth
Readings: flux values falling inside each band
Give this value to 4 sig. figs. 250.9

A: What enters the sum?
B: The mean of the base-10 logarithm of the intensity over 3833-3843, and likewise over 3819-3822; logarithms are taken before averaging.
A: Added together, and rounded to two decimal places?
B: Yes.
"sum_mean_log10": 2.71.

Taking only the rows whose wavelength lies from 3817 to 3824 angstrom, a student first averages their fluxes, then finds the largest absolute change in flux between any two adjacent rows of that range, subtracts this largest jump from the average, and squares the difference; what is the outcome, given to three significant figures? 470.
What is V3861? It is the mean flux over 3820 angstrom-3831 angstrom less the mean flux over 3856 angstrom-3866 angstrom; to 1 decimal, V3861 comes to -0.1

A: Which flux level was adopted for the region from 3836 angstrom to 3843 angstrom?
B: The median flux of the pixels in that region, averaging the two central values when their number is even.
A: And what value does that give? 21.4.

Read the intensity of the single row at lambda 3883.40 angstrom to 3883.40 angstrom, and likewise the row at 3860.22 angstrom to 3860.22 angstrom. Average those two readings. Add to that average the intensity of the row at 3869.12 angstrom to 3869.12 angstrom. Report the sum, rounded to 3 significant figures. 43.2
